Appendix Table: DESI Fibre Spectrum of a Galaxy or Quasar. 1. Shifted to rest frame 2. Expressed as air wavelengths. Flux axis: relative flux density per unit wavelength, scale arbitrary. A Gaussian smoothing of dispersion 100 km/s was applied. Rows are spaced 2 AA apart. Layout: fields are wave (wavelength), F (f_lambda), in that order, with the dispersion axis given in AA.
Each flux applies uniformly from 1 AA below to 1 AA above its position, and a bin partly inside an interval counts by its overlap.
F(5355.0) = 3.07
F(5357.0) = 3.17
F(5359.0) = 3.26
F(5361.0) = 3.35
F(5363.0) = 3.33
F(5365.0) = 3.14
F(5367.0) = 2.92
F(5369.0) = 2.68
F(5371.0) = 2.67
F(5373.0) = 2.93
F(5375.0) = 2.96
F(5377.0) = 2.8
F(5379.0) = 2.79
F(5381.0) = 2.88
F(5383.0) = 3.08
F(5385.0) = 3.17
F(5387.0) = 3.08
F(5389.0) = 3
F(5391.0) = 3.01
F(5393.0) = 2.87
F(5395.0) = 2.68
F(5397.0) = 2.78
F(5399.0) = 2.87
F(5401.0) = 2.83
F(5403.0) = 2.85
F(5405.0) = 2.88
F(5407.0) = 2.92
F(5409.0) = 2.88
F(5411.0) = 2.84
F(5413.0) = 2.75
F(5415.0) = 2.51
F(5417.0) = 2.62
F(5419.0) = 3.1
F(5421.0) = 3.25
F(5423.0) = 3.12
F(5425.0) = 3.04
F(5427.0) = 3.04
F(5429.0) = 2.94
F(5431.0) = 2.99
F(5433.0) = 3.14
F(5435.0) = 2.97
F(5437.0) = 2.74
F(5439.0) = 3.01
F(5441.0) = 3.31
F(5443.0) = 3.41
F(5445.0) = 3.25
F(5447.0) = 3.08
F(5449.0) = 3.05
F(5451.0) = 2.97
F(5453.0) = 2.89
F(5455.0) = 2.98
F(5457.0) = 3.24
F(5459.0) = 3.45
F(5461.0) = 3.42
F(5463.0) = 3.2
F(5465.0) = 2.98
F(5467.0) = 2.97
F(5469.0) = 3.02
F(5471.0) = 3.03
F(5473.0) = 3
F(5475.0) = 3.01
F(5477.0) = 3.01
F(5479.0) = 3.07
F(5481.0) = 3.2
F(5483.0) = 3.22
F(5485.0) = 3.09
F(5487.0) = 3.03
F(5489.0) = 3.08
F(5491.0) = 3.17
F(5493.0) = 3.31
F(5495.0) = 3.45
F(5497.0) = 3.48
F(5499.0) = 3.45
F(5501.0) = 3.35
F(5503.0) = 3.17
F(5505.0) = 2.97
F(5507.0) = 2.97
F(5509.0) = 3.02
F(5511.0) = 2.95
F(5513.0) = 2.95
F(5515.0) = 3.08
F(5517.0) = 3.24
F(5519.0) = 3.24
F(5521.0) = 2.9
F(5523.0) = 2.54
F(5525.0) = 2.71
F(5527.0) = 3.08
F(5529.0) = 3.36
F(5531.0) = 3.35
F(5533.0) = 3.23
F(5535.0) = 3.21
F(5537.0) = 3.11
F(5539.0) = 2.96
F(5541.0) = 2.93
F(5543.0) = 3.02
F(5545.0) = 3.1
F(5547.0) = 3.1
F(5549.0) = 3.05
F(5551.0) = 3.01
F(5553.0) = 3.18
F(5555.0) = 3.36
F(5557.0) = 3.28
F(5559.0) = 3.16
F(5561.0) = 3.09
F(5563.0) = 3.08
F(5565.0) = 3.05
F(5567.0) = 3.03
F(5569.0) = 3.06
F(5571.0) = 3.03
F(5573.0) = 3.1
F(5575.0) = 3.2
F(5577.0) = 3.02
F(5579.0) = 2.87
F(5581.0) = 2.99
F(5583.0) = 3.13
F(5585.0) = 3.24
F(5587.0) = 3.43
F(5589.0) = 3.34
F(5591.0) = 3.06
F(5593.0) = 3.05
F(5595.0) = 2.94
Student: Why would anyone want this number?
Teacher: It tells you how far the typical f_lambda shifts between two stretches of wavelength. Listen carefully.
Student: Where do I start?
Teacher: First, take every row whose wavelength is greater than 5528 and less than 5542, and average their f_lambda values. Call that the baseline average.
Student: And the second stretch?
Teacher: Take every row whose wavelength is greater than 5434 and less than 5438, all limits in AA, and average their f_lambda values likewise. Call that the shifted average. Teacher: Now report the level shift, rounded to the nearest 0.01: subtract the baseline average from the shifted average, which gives -0.31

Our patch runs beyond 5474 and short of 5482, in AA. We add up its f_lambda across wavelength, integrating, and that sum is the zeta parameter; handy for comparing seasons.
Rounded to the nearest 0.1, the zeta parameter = 24.6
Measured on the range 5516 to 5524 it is 23.8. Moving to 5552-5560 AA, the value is 26.0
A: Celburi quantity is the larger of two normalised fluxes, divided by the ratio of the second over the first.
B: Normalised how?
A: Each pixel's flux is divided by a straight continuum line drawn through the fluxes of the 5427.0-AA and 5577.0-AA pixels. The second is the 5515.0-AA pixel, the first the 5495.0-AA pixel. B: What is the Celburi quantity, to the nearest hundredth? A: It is 1.27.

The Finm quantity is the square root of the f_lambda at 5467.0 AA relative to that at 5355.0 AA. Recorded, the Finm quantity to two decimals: 0.98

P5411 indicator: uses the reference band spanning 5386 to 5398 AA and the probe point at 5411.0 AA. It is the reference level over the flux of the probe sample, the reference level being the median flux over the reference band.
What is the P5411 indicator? 1.03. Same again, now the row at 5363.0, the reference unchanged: 0.88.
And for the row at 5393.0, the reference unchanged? 1.02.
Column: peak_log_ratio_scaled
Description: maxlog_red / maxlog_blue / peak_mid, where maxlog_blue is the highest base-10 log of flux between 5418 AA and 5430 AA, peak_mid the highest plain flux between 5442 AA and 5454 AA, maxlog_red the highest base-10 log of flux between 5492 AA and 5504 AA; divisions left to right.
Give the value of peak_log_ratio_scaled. 0.310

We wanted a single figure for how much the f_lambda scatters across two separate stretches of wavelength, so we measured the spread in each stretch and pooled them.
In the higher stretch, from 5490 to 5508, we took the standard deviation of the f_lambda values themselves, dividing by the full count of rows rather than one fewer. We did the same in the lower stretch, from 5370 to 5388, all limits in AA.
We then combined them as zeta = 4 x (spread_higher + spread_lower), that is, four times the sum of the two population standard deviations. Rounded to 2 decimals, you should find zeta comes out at 1.36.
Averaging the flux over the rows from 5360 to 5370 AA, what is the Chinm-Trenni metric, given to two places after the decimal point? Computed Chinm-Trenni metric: 3.08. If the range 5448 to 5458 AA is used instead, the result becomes 3.03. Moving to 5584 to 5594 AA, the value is 3.22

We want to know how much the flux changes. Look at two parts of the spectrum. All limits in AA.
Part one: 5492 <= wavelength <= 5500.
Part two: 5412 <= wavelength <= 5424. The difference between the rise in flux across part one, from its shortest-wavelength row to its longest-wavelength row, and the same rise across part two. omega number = -0.23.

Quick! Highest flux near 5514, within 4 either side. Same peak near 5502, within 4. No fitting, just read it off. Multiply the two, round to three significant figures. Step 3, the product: 11.2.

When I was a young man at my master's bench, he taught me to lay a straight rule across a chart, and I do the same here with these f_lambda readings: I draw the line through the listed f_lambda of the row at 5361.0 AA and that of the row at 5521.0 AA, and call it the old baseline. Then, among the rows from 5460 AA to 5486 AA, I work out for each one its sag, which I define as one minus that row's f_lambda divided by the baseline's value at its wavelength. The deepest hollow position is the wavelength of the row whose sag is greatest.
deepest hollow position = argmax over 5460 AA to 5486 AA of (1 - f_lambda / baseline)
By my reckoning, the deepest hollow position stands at 5467.0 AA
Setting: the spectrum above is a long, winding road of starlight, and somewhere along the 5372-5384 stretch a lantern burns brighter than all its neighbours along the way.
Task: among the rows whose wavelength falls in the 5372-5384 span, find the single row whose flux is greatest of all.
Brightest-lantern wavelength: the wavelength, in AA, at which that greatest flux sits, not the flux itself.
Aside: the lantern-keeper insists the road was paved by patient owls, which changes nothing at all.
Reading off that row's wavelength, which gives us 5383.0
